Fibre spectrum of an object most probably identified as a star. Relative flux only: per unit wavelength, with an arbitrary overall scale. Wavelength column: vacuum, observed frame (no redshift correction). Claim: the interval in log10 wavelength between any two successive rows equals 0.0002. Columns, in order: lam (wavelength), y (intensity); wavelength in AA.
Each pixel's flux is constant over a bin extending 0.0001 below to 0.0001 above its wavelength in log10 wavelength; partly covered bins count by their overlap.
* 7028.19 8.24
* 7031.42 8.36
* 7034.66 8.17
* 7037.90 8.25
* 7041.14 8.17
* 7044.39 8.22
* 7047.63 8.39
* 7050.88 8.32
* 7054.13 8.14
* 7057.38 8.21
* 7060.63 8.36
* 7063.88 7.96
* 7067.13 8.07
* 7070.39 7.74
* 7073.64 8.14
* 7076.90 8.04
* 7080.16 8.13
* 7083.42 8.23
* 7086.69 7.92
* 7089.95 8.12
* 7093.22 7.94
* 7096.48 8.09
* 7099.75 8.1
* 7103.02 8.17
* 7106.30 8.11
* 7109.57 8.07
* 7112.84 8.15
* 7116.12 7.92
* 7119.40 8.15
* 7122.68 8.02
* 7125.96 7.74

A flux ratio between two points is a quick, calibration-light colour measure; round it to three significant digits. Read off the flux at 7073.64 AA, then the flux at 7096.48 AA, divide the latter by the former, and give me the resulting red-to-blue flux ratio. 0.994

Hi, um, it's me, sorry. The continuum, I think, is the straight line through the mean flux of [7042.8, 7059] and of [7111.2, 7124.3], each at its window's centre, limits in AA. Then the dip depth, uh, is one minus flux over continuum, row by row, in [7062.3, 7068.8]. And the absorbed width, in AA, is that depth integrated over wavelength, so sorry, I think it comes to 0.157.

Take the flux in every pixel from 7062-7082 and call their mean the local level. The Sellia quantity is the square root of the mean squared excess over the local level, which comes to 0.14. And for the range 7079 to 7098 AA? 0.11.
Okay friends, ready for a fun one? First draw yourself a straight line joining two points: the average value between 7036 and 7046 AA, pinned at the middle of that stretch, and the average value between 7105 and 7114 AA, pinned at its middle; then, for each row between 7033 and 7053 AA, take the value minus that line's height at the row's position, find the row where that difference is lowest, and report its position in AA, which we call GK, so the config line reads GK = 7034.66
